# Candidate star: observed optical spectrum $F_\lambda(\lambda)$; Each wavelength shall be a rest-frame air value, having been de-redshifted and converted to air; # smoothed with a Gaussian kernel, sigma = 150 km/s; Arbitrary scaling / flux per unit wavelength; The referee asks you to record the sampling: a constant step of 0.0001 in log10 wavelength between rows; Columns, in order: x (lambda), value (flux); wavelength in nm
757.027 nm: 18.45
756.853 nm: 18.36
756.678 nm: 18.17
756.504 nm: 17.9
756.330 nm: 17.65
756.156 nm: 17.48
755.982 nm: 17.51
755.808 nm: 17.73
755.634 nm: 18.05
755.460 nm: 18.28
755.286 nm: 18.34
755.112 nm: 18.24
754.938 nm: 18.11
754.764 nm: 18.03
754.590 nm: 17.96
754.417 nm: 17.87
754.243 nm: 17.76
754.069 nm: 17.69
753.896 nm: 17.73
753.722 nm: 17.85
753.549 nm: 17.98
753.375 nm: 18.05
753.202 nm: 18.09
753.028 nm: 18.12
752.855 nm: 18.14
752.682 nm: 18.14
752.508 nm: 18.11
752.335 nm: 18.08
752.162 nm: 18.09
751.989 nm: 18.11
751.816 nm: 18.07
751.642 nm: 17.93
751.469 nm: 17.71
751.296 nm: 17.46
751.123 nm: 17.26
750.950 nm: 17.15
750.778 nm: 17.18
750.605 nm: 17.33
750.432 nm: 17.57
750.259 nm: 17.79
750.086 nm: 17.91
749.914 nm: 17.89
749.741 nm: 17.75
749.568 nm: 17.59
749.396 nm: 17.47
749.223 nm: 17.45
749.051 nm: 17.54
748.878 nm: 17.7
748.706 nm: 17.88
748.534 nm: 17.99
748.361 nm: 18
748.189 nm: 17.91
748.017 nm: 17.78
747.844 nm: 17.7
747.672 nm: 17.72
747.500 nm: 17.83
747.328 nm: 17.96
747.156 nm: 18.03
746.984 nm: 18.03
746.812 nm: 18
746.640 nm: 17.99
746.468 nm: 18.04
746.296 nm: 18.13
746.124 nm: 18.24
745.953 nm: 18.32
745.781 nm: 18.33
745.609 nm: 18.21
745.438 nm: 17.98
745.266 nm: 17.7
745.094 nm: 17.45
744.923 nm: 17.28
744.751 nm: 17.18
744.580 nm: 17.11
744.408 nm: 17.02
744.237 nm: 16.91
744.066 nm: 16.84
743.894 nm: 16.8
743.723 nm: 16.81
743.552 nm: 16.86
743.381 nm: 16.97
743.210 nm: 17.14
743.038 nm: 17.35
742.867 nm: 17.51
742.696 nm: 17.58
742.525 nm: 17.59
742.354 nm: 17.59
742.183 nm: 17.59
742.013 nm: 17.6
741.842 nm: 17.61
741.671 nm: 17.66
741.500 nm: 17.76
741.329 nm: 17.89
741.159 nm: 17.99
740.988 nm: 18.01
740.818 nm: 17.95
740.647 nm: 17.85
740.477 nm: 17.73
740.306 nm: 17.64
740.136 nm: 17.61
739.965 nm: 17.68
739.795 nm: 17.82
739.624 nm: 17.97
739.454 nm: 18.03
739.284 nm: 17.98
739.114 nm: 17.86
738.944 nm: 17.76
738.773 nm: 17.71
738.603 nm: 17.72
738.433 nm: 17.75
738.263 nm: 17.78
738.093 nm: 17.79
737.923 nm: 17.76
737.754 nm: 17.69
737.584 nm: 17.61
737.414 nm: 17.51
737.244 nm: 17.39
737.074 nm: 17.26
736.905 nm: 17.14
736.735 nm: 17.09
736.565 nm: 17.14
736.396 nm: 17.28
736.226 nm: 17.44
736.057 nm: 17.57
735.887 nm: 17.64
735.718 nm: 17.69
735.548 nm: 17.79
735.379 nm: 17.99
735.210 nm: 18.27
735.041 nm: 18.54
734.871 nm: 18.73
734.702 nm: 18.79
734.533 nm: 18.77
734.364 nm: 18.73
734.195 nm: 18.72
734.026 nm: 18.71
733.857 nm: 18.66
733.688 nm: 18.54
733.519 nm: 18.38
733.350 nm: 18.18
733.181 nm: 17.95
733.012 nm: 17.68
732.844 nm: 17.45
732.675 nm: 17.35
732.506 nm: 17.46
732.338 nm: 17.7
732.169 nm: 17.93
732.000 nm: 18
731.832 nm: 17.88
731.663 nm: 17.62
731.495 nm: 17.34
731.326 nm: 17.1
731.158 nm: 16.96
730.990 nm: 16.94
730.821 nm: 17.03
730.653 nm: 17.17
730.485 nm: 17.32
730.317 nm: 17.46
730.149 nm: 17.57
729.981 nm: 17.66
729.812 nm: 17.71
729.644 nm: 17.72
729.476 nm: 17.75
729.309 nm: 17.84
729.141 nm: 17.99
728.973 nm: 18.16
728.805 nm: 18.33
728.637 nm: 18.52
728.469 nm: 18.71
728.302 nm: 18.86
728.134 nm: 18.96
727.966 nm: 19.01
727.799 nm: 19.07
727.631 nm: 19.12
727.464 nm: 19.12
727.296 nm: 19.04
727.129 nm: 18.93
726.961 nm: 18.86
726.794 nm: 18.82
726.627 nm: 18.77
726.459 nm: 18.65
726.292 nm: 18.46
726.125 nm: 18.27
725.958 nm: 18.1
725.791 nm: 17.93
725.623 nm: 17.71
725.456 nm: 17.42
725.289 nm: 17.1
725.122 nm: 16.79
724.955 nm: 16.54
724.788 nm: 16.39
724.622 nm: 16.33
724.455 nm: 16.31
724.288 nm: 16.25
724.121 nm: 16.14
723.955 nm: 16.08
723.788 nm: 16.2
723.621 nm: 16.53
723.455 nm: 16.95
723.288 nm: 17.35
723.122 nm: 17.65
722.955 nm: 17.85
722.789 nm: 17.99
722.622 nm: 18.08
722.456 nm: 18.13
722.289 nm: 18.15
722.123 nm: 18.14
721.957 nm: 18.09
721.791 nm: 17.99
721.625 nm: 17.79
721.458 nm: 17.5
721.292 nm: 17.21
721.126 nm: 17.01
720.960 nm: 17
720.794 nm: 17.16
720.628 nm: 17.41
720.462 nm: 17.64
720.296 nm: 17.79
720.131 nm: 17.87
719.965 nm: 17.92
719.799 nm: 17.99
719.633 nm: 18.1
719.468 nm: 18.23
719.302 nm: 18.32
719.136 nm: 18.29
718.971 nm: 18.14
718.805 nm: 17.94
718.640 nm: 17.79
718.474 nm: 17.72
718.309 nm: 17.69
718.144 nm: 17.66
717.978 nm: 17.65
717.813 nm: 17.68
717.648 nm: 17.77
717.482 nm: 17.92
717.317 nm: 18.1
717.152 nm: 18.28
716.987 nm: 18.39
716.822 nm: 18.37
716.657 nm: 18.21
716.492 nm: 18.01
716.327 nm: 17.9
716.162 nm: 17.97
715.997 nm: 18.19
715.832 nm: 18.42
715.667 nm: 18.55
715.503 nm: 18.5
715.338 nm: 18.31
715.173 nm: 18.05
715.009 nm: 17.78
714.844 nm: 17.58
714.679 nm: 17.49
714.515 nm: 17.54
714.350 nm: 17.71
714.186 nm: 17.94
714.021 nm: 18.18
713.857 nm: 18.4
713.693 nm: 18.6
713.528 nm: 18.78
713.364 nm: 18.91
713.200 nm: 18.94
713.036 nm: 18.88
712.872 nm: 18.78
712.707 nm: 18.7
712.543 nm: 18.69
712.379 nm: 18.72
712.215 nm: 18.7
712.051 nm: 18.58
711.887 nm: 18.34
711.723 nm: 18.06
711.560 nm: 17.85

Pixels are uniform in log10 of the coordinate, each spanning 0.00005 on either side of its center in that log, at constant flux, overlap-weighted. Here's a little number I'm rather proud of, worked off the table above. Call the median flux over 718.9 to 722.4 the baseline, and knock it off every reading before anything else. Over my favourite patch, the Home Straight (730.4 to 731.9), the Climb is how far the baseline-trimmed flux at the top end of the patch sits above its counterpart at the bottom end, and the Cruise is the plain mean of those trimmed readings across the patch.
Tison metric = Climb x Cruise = -0.37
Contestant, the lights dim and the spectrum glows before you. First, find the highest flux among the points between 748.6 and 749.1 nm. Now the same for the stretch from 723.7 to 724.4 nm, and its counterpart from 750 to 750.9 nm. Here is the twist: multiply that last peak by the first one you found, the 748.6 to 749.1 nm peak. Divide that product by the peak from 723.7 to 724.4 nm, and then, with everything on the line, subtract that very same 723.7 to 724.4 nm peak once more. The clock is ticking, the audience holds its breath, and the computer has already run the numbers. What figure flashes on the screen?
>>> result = 3.5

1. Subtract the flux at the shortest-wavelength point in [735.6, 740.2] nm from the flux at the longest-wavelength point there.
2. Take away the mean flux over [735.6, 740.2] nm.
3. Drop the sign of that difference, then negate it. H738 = -17.7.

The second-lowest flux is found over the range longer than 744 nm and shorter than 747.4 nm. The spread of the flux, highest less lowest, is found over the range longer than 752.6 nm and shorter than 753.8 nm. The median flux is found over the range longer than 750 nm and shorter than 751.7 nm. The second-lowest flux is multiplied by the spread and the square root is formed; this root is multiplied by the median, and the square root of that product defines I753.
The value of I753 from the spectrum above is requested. 6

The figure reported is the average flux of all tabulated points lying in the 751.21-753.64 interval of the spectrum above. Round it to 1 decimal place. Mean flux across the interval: 18.0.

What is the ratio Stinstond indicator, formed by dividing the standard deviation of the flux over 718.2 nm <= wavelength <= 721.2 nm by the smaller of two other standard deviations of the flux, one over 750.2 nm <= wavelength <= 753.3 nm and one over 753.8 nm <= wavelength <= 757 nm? 1.5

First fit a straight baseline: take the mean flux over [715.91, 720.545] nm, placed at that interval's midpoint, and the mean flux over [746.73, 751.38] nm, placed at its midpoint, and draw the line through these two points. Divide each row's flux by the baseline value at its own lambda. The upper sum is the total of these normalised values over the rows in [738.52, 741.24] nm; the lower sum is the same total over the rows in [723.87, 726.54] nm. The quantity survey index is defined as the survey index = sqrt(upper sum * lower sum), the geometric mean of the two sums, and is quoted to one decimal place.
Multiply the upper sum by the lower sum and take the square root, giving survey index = 15.7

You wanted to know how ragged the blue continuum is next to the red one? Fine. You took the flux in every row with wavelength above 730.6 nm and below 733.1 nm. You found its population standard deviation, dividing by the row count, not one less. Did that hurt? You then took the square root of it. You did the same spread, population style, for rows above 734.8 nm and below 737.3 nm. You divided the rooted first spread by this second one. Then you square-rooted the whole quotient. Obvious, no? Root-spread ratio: 1.08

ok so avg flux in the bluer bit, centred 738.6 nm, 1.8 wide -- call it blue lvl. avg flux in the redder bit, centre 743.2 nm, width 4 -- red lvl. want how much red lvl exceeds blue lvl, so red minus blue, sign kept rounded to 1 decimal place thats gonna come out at -0.5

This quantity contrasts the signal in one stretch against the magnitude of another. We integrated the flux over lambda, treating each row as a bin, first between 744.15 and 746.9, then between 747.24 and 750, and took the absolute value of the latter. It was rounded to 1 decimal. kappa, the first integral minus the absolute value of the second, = -0.2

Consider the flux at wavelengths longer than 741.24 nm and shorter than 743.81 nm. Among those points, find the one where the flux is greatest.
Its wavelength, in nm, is 741.329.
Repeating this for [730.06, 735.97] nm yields 734.702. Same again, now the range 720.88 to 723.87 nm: 722.289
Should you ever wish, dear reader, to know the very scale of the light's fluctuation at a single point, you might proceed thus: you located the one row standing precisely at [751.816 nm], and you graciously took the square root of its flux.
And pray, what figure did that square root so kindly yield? 4.25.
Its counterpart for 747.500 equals 4.22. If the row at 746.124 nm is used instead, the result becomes 4.27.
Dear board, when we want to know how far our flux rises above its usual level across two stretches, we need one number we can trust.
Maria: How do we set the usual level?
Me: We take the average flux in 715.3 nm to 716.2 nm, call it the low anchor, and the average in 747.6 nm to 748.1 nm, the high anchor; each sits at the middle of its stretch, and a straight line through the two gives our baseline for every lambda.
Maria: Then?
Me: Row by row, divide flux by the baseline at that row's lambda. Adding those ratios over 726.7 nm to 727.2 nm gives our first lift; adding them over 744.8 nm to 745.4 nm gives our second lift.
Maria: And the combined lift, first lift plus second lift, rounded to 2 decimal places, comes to 6.07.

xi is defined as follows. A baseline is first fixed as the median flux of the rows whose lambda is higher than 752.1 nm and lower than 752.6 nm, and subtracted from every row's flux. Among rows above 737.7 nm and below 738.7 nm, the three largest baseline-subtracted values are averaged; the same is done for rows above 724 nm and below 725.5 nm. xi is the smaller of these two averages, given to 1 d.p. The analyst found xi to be -1.0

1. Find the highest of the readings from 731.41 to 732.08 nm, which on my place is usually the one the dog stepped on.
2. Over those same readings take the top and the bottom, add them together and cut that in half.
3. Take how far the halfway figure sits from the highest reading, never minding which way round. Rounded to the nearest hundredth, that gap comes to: 0.33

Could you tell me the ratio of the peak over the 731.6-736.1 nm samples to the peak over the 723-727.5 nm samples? 0.98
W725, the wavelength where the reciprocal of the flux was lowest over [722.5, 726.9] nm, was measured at 726.794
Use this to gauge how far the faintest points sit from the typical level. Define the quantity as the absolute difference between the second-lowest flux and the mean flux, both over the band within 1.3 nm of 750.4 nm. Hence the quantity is 0.38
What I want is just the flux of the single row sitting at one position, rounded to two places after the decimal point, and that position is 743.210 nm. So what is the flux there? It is 17.14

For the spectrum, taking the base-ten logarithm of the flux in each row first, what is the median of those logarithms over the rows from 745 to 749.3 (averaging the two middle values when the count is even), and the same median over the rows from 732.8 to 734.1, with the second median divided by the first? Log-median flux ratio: 1.01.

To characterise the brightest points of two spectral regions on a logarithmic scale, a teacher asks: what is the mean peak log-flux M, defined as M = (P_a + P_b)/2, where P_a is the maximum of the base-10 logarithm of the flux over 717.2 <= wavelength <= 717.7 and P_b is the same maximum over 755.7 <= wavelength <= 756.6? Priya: 1.26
